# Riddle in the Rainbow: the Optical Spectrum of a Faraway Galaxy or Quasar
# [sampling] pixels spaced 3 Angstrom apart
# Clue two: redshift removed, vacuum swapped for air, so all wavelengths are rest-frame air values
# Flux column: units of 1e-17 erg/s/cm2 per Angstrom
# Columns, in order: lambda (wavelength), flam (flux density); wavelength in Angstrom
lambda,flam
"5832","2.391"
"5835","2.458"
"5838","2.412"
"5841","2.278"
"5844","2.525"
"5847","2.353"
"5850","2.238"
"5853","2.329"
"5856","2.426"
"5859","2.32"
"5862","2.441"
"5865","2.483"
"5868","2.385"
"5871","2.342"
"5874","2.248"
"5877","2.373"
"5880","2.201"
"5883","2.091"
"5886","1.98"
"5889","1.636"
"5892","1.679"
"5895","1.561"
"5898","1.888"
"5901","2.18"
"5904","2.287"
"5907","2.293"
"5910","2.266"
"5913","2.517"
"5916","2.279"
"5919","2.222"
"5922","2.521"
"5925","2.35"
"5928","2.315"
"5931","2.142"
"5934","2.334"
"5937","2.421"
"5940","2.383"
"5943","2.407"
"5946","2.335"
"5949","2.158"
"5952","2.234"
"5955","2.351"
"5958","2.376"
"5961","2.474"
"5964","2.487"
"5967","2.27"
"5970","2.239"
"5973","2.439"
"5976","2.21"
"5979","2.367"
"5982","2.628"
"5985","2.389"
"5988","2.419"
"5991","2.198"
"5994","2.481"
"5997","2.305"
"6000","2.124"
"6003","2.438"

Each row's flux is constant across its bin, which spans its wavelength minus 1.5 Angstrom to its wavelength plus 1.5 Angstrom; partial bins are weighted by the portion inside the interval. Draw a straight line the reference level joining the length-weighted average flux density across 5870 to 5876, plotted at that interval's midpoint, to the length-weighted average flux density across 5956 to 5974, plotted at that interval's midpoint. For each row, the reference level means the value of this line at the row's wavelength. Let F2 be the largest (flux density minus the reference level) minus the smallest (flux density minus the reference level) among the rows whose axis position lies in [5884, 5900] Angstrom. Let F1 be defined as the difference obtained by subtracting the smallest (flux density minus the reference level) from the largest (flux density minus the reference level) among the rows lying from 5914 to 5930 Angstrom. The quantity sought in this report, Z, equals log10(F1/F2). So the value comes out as -0.2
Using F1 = 0.30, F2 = 0.43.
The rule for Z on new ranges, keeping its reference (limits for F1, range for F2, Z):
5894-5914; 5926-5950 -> 0.5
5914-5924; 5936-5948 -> 0.5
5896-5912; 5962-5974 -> 0.2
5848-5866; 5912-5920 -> -0.1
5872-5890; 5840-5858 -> 0.4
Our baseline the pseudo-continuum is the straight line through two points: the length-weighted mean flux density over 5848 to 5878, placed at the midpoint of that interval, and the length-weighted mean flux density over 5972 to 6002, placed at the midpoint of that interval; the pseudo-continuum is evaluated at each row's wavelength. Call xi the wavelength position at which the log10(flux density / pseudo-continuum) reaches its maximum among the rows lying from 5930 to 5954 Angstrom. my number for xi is 5937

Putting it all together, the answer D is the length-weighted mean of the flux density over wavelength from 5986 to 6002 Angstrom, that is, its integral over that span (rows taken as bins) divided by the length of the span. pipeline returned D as 2.31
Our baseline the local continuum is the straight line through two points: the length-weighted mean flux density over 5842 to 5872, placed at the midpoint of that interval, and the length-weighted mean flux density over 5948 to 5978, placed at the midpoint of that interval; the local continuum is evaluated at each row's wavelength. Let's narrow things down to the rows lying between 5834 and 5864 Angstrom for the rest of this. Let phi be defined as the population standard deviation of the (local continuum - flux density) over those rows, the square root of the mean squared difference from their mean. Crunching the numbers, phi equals 0.084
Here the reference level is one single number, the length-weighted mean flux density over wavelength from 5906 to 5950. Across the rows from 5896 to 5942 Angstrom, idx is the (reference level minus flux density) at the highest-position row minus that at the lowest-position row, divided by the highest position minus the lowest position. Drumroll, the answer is -0.012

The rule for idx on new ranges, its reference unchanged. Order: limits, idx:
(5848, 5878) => -0.005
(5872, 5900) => 0.015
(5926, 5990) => -0.002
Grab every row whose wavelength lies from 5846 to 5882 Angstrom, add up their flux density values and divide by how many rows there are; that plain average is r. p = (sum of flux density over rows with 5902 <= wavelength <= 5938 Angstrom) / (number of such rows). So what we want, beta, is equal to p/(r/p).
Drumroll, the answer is 2.3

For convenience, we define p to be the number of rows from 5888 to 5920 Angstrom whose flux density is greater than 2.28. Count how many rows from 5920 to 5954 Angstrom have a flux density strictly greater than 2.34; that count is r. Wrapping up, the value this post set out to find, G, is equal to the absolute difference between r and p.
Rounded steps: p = 3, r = 5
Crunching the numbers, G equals 2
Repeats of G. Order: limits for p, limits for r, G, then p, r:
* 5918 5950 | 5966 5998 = 2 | 8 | 6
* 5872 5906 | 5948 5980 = 4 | 2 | 6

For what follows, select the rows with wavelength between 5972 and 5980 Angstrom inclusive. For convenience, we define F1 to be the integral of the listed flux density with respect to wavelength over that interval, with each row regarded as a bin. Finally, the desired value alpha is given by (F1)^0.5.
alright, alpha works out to 4.3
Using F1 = 19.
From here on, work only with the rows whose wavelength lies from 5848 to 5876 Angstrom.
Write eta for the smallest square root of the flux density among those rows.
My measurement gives 1.50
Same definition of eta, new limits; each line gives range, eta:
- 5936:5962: 1.47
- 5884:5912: 1.25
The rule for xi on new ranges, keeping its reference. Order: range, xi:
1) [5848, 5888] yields 5865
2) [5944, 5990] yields 5982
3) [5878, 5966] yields 5922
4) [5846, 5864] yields 5862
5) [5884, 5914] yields 5913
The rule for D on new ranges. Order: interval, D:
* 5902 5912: 2.29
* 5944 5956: 2.27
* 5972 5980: 2.33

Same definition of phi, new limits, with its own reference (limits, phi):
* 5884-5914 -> 0.315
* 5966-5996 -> 0.131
